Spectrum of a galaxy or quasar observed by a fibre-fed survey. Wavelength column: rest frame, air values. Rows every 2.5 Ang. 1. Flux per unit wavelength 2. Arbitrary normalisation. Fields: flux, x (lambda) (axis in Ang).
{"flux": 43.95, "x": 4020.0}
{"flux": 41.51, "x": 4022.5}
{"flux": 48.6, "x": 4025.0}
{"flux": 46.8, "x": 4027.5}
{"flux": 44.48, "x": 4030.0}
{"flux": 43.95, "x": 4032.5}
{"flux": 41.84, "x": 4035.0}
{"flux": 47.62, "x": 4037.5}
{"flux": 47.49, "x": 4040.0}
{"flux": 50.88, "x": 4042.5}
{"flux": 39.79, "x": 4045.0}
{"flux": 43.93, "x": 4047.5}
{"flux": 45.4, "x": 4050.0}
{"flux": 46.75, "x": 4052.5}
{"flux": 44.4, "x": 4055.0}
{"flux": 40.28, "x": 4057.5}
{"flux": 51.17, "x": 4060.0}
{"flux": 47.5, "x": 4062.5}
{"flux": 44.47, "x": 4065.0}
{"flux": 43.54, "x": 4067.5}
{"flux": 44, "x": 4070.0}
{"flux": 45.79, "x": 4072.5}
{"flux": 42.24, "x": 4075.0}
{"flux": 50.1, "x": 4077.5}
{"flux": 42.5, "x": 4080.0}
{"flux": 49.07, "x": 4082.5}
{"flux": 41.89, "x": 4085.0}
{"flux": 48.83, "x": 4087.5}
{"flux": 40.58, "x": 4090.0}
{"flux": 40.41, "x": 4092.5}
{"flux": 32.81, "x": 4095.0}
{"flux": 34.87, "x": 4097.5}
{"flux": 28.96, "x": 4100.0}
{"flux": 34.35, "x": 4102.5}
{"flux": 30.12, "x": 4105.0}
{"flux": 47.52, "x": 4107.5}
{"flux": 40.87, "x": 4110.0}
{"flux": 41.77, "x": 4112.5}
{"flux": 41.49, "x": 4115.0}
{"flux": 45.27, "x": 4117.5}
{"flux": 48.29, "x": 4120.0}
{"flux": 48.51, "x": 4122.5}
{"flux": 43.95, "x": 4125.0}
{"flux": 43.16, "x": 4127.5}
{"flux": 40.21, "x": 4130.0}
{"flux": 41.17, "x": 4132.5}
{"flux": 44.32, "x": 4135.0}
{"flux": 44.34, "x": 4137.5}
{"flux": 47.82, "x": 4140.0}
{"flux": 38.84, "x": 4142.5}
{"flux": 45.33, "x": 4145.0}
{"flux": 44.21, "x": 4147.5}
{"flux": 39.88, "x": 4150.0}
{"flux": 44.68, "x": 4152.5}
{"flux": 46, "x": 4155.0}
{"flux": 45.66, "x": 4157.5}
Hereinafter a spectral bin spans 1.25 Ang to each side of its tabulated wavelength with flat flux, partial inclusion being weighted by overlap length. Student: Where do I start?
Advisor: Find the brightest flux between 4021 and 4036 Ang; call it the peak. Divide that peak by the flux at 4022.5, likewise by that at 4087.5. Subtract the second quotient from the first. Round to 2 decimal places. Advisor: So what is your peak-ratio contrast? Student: 0.18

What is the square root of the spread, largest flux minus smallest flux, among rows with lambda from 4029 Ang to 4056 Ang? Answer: 3.3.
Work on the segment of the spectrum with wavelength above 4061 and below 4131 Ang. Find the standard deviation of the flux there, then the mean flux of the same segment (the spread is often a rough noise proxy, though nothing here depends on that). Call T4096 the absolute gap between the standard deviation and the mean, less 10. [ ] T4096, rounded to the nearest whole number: 27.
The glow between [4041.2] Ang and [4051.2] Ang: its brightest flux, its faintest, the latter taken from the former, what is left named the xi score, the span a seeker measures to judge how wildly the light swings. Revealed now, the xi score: 11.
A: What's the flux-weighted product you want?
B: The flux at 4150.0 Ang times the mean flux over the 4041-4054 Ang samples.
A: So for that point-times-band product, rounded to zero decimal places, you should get 1809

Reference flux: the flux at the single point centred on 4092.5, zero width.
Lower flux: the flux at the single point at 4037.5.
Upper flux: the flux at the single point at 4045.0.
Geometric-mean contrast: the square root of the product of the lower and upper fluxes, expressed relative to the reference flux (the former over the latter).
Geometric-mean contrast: 1.08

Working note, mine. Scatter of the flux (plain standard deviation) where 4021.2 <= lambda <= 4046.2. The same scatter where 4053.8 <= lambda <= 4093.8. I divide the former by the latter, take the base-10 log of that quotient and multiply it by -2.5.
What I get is 0.0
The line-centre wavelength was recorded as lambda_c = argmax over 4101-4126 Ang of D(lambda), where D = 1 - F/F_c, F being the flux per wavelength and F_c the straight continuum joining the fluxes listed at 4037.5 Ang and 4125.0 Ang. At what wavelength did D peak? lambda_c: 4105.0 Ang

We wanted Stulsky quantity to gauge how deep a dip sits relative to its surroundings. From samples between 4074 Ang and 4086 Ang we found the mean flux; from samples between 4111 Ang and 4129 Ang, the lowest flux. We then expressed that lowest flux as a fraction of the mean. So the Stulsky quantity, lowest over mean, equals 0.92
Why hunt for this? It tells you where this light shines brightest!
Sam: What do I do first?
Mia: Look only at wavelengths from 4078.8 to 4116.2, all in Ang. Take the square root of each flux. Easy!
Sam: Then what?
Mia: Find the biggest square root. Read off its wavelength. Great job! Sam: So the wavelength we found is 4082.5 Ang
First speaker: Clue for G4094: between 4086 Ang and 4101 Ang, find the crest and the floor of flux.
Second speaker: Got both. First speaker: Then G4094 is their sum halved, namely 39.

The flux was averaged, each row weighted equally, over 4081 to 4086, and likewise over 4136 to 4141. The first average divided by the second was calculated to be 0.99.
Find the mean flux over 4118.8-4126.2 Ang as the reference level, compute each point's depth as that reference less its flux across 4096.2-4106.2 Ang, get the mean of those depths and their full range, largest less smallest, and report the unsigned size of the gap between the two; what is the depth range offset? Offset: 8.9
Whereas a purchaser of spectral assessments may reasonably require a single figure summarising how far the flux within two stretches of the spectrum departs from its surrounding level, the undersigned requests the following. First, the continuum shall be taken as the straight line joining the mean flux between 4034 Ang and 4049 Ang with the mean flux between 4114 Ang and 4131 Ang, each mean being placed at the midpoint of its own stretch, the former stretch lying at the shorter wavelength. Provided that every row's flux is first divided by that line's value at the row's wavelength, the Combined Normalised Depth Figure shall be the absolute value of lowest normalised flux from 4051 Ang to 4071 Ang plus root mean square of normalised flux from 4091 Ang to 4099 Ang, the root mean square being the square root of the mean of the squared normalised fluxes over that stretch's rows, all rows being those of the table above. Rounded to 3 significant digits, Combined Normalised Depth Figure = 1.70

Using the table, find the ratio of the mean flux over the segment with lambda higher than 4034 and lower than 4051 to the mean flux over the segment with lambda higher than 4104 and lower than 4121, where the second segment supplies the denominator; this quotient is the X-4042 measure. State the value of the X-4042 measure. 1.07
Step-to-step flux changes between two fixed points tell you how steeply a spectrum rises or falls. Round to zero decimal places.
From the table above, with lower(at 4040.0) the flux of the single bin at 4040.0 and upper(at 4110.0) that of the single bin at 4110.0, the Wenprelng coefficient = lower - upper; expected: 7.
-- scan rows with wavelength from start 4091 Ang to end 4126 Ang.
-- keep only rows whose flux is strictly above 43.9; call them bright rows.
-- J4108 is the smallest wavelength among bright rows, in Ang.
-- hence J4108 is 4107.5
